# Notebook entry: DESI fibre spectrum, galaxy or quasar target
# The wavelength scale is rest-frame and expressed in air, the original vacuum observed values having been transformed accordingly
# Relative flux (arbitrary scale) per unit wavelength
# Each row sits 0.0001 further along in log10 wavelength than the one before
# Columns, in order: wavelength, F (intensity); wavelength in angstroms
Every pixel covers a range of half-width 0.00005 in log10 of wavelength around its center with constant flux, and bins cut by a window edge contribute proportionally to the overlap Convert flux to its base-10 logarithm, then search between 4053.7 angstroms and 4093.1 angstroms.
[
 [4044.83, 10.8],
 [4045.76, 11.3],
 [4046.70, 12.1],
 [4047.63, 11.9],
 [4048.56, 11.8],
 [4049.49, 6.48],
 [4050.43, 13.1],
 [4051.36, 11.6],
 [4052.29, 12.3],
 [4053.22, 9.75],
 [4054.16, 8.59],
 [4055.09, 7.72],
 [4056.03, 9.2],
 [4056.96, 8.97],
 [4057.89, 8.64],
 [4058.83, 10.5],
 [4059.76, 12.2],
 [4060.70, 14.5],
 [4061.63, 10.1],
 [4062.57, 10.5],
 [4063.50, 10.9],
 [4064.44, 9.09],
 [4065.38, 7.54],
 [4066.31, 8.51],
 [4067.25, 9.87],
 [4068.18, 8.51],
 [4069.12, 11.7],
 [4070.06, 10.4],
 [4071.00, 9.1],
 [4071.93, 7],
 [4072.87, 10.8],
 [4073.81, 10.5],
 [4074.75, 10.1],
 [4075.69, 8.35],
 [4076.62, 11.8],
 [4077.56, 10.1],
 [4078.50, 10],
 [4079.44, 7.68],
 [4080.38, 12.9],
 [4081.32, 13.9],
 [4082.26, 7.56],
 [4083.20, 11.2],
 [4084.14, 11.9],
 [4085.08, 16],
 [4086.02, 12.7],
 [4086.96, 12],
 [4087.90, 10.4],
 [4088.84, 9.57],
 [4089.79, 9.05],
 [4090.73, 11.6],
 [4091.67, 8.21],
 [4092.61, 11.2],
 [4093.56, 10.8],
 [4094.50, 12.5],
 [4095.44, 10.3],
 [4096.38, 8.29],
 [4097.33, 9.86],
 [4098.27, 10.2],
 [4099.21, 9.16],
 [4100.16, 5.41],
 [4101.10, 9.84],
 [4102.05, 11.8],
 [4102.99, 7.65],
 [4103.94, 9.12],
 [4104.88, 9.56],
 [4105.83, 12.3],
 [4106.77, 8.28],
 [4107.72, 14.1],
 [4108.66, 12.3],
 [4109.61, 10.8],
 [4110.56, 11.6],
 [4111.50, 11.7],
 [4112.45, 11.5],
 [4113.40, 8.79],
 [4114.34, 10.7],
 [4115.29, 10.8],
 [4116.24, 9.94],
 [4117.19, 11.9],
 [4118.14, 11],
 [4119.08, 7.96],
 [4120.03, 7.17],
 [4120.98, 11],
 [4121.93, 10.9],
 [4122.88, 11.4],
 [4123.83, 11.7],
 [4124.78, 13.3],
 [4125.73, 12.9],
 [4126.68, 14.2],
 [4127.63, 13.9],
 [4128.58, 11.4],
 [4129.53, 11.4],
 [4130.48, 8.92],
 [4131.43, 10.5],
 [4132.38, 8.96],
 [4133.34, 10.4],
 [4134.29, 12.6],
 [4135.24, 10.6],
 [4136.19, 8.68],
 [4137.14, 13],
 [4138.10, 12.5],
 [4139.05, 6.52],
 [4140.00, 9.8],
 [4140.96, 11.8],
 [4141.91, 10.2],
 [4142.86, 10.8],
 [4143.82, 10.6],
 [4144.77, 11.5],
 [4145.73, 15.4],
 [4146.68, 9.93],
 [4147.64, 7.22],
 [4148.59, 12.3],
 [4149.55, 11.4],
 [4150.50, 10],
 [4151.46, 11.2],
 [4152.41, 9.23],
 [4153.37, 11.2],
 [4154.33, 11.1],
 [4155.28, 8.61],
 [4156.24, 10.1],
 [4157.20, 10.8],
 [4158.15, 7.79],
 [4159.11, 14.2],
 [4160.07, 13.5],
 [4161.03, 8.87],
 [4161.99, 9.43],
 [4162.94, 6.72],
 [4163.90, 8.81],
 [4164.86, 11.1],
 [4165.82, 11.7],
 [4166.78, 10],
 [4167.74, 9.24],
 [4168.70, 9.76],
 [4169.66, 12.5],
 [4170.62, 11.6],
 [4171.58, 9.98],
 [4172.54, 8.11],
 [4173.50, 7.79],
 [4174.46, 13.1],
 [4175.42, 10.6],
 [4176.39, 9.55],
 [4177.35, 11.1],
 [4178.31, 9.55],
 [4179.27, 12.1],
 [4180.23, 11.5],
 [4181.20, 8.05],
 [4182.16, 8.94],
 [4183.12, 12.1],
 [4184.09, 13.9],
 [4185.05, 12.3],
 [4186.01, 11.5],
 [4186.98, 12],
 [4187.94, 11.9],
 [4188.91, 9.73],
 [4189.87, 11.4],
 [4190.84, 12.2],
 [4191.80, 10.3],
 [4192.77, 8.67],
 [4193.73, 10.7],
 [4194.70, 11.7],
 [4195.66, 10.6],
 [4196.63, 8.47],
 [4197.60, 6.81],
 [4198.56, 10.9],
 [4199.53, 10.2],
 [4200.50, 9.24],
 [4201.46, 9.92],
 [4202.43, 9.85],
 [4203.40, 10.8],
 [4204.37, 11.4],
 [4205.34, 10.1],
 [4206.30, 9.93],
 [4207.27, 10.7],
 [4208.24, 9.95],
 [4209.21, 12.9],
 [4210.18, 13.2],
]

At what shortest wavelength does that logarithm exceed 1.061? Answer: 4059.76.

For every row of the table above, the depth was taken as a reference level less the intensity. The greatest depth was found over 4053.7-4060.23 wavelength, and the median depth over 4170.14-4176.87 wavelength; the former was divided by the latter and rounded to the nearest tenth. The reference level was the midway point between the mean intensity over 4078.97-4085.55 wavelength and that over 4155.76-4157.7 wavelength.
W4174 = 3.2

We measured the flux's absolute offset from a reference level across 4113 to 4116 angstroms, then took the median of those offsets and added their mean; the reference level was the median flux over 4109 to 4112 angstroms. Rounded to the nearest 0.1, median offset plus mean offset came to 2.4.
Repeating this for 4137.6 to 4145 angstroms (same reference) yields 2.4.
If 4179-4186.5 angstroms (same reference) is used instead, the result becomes 1.9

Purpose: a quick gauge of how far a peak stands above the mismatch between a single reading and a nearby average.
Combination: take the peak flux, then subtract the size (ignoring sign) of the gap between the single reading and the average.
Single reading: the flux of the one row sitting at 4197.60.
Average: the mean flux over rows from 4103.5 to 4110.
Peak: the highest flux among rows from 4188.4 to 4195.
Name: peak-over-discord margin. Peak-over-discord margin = 8.1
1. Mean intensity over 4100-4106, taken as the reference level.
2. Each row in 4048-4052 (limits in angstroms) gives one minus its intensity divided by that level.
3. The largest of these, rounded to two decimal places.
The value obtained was 0.31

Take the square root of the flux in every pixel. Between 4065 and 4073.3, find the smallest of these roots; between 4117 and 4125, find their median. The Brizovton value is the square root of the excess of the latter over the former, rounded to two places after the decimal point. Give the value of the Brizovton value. 0.82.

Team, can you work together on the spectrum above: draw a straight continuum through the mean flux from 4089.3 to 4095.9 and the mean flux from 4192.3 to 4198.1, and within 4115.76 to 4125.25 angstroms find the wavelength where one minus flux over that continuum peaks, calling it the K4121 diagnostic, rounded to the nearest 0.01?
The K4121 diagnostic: 4120.03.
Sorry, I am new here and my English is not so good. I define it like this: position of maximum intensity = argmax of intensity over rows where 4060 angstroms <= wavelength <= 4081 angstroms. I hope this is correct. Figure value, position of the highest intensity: 4060.70 angstroms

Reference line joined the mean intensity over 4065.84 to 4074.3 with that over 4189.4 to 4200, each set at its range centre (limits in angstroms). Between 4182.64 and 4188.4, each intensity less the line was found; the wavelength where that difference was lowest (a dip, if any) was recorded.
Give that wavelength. 4186.01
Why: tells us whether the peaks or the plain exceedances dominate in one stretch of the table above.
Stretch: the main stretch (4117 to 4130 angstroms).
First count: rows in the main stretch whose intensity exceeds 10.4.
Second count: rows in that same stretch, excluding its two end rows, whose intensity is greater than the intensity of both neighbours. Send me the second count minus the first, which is -9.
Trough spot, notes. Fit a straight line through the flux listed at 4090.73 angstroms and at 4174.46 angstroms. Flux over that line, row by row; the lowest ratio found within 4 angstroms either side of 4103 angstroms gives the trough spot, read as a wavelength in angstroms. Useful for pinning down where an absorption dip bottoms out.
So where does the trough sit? 4100.16 angstroms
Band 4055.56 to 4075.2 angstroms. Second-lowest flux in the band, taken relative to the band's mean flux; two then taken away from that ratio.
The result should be -1.24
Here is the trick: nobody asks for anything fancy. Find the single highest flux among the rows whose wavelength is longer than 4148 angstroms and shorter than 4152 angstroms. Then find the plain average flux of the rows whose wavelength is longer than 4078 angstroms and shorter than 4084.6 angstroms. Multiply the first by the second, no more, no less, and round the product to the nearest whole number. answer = 132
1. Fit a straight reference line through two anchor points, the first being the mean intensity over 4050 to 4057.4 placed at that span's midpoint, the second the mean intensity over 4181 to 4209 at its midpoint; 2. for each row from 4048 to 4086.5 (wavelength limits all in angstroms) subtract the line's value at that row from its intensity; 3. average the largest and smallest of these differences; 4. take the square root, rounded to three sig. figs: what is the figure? 1.03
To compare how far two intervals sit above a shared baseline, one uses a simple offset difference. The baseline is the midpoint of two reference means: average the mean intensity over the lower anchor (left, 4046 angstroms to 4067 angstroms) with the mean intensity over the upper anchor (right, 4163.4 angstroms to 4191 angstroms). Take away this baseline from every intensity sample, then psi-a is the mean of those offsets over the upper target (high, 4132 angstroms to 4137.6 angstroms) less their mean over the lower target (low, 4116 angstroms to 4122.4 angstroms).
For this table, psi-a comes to 0.7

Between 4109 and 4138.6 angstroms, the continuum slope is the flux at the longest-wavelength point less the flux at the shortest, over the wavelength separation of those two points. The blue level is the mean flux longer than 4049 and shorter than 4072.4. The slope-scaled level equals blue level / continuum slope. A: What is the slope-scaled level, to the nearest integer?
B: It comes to 165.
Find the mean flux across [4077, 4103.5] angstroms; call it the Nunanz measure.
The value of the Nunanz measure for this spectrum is 10.4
